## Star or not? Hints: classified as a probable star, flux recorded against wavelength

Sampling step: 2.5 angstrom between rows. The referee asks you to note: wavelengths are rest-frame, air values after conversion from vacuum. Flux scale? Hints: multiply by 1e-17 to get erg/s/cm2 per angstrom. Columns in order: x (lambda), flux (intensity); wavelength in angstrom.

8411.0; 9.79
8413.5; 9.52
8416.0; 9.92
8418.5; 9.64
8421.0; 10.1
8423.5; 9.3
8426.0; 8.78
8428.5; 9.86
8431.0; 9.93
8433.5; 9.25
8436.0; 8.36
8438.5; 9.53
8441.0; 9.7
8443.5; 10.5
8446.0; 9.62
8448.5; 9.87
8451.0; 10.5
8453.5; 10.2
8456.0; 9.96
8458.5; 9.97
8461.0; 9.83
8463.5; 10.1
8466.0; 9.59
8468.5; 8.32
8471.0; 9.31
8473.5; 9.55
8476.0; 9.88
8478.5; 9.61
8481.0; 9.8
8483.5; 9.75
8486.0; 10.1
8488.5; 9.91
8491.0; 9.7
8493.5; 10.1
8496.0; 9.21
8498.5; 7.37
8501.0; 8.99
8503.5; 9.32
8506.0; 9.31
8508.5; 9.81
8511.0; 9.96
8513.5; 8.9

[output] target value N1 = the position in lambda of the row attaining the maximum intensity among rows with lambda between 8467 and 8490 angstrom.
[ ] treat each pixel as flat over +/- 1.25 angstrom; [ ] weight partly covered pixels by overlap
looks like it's 8486.0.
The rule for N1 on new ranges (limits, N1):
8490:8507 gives 8493.5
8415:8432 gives 8421.0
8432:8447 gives 8443.5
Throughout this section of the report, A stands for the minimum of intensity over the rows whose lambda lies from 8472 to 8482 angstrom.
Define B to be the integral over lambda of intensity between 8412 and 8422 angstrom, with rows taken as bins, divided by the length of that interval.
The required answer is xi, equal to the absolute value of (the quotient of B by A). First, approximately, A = 9.55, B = 9.8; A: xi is 1.02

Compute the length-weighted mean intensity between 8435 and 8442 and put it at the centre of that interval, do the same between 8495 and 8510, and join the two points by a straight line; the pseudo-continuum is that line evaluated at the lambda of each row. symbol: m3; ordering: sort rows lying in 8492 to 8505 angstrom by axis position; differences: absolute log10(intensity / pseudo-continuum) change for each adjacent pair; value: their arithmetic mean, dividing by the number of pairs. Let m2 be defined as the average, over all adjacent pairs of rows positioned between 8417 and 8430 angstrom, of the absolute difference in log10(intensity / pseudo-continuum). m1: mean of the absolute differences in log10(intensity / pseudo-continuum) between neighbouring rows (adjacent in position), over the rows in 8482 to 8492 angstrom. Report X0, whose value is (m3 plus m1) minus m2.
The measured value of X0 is 0.038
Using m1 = 0.0108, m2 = 0.033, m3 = 0.060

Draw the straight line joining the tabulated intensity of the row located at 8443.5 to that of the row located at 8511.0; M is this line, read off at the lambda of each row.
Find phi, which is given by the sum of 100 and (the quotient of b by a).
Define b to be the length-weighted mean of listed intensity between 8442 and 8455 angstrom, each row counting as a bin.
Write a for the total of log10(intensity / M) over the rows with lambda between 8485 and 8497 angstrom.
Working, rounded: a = -0.07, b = 10.13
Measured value -44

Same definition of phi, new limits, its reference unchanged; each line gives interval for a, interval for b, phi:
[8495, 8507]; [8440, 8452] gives 65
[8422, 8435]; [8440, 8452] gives 62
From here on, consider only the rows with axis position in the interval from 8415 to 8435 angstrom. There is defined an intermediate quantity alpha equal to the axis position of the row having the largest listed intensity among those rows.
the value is 8421.0 angstrom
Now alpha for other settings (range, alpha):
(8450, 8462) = 8451.0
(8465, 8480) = 8476.0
